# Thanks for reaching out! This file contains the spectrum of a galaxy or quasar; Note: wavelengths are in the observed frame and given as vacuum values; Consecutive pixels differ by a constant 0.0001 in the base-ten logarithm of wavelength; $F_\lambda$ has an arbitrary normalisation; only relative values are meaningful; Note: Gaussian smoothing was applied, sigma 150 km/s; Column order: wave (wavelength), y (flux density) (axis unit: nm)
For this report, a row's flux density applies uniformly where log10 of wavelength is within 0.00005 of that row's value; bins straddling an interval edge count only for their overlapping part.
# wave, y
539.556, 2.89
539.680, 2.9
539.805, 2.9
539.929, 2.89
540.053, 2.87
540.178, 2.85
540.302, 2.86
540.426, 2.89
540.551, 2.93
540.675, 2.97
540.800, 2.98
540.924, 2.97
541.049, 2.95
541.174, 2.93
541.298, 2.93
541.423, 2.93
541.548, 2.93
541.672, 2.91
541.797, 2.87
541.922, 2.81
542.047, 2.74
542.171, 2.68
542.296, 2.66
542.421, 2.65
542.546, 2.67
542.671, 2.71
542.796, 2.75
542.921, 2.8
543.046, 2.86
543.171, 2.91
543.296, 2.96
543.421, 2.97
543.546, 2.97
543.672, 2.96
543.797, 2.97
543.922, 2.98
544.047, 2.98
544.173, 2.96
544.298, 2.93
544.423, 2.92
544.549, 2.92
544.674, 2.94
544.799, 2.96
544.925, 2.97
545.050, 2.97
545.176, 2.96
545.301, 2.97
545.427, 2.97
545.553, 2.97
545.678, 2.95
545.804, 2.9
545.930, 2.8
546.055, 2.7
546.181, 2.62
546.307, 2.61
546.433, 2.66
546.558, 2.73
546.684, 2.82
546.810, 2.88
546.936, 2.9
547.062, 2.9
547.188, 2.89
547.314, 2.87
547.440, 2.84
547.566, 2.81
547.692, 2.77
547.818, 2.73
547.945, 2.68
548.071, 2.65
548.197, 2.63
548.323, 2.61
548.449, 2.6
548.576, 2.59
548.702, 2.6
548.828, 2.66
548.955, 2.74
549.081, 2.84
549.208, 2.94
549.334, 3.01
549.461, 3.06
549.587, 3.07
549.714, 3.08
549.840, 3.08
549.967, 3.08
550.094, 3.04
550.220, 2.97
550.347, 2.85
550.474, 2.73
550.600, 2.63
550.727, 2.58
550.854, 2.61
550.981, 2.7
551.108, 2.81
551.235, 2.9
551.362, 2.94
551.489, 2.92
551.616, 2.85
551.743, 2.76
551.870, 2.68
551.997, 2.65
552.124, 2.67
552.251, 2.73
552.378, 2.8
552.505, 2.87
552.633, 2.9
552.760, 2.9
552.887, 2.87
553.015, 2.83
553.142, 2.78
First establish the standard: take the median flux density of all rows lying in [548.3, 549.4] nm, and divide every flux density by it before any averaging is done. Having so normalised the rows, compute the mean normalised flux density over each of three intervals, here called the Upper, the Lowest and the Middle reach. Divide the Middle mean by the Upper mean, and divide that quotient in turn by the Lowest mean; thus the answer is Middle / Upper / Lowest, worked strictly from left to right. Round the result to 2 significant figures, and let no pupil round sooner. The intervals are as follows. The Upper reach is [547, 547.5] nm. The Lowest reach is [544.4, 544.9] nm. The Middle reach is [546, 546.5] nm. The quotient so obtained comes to 0.83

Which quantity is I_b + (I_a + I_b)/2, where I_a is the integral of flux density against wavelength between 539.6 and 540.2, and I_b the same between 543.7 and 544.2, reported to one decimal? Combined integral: 3.1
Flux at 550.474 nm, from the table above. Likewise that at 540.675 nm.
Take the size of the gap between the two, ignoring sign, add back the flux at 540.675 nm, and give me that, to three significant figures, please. 3.21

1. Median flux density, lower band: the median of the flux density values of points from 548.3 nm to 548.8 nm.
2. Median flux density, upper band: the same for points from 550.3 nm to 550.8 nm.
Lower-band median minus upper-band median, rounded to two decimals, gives -0.08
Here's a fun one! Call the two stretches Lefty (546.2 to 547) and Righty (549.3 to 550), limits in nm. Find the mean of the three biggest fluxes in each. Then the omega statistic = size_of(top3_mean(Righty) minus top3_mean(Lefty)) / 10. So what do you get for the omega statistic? 0.021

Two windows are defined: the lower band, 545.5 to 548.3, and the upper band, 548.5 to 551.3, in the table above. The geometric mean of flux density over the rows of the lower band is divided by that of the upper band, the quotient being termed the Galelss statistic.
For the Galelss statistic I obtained 0.98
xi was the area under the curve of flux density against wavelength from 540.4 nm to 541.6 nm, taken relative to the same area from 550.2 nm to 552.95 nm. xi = 0.5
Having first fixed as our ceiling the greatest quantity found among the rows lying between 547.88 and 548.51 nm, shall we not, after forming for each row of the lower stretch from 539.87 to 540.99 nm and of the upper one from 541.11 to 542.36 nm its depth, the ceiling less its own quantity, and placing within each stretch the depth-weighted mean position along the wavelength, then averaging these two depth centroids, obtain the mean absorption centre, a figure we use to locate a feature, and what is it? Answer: 541.00 nm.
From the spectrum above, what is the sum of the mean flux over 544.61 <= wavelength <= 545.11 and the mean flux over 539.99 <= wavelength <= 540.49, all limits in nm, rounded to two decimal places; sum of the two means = 5.83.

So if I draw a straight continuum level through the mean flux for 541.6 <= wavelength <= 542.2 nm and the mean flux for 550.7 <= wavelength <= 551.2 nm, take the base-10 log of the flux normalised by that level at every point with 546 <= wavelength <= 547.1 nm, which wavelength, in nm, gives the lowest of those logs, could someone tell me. 546.307 nm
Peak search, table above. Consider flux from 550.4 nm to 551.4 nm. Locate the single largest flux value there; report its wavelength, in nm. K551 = 551.362 nm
